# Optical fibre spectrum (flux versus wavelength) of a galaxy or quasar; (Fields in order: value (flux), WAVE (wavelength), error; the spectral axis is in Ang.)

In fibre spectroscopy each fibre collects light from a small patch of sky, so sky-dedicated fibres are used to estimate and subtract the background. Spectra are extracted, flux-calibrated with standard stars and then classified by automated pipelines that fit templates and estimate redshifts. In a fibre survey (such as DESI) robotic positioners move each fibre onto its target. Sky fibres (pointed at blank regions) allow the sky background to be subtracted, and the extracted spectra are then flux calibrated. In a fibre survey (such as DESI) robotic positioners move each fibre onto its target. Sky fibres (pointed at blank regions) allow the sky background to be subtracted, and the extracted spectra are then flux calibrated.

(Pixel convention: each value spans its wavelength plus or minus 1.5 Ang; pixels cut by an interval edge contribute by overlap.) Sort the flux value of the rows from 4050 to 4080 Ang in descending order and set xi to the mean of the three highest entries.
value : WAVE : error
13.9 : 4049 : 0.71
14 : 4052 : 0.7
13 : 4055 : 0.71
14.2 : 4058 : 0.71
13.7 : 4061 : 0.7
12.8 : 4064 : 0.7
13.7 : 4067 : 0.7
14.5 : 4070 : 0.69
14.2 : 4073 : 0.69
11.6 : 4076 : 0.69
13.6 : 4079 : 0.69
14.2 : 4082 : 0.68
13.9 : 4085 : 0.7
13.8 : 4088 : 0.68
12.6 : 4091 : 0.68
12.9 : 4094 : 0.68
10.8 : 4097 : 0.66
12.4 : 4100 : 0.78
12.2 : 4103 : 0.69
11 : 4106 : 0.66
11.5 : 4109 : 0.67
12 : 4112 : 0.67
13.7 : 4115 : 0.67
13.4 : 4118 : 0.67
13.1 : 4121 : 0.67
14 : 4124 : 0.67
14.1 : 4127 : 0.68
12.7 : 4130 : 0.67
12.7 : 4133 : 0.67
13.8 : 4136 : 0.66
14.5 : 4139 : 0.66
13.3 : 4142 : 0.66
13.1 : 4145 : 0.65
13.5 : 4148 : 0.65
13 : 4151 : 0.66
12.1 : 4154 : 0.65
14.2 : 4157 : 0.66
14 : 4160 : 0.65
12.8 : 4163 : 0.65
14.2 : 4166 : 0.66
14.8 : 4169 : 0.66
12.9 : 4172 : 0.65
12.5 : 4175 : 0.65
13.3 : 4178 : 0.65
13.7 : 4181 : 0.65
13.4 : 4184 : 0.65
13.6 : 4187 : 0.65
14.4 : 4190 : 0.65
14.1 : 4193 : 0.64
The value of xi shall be 14.3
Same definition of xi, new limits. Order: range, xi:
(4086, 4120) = 13.6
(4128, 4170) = 14.5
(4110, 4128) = 13.9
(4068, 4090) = 14.3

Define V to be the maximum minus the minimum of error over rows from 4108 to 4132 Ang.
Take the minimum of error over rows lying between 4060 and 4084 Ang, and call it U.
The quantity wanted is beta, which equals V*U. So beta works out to 0.007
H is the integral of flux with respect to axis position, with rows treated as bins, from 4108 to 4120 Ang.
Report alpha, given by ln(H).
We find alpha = 5.03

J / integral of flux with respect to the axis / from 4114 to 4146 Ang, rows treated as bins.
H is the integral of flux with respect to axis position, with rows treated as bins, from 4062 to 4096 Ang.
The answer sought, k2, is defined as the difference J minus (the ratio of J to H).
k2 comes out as 431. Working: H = 456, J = 432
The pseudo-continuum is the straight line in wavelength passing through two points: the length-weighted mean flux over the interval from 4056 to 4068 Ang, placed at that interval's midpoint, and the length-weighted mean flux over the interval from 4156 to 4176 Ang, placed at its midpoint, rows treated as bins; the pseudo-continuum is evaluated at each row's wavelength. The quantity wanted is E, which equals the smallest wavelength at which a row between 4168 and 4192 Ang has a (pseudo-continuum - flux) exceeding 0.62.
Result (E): 4172 Ang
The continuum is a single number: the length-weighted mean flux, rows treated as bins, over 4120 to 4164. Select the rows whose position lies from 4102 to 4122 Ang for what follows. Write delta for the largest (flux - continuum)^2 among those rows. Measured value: 6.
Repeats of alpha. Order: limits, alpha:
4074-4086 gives 5.08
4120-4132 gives 5.08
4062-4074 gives 5.11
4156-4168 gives 5.11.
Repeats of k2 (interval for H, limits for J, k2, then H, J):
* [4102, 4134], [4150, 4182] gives 428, 409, 429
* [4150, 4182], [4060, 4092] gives 432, 429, 433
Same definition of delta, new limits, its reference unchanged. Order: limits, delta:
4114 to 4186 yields 2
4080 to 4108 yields 7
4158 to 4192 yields 2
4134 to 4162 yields 2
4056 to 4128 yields 7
